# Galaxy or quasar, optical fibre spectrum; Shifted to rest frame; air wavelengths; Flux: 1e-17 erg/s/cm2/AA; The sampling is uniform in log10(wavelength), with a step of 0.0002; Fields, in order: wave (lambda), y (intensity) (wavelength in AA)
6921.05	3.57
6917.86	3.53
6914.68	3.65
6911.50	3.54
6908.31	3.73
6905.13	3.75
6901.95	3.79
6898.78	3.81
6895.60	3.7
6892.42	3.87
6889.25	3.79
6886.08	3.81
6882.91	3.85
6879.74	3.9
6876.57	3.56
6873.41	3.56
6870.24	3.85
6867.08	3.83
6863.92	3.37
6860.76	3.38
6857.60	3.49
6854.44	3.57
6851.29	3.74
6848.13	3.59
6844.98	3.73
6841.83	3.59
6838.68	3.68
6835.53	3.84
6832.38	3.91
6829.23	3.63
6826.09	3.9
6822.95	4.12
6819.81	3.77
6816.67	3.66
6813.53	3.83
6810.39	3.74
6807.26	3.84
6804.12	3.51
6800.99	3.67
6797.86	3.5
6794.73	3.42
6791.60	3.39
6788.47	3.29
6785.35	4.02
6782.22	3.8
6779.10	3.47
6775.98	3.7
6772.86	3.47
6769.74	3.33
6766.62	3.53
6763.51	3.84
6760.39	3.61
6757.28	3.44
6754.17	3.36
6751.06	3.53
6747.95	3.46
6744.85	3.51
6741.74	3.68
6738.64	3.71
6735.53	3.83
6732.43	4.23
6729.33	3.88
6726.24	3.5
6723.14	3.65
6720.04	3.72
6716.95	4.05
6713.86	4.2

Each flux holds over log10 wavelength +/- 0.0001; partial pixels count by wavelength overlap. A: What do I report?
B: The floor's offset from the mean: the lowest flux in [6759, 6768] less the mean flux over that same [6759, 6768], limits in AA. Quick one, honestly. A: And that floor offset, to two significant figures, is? -0.13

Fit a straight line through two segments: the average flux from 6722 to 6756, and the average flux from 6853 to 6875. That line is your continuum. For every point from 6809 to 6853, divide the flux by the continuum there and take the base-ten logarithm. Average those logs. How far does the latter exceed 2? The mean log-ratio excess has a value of -1.98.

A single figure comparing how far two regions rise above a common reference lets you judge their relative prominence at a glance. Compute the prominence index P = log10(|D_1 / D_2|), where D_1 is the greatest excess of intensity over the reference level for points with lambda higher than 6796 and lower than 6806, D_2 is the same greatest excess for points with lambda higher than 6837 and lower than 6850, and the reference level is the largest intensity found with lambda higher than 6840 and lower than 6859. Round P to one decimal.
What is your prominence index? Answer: 0.8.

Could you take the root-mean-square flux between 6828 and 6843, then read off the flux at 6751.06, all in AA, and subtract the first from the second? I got -0.2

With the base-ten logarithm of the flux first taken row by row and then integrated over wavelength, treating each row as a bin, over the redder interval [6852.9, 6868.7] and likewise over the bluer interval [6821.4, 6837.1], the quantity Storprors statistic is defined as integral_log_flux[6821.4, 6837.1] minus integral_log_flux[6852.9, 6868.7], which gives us 0.6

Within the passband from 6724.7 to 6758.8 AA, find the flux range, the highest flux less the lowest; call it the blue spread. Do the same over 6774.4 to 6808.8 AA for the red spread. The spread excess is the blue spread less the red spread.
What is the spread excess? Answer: 0.14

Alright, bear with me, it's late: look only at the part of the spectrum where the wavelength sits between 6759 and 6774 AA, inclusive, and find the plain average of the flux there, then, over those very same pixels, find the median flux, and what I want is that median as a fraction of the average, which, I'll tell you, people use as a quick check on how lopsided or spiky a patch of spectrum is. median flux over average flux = 0.99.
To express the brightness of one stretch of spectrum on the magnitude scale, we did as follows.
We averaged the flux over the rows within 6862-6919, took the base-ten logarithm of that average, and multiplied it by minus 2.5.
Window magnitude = -1.43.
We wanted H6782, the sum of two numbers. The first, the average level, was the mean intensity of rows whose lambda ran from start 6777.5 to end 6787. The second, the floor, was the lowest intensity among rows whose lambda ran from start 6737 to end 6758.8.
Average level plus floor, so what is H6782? 7.12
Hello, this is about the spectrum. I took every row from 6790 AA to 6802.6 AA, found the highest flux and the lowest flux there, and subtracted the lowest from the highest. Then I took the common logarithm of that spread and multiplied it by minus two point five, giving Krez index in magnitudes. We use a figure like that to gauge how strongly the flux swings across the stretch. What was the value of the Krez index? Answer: 1.4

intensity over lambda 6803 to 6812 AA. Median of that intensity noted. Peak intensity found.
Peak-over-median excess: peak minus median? 0.10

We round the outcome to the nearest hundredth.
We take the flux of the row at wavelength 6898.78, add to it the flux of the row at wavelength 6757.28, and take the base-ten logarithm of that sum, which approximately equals 0.86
